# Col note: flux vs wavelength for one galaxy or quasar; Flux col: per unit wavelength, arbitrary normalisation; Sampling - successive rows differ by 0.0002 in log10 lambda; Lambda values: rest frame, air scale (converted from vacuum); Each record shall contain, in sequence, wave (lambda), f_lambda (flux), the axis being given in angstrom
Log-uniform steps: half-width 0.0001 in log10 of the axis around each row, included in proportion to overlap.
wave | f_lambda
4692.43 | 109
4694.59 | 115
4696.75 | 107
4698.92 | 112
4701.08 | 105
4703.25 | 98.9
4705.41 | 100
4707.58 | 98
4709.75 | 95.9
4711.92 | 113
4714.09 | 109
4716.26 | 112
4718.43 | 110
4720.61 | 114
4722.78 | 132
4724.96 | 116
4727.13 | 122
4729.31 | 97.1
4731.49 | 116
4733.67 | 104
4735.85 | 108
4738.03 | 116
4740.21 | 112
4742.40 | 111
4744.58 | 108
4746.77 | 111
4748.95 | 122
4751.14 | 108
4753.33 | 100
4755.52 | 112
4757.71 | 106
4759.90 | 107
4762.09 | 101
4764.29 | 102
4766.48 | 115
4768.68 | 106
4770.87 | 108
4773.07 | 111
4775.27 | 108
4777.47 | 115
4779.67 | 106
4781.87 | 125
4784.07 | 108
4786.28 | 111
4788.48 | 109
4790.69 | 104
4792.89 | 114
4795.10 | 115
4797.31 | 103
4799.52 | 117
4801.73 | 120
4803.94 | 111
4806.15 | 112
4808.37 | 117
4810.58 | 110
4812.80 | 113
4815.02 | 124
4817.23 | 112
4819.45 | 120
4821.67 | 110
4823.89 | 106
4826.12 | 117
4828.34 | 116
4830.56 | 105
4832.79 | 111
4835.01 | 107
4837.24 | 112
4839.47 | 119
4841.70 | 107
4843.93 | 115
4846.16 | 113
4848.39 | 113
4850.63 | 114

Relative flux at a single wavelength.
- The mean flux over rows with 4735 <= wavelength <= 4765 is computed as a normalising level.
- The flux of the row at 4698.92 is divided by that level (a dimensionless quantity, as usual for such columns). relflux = 1.03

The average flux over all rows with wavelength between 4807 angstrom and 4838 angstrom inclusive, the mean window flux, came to 113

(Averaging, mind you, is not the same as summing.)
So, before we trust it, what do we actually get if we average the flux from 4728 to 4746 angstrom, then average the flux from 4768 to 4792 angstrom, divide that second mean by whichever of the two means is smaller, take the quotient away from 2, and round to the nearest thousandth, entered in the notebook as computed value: 0.990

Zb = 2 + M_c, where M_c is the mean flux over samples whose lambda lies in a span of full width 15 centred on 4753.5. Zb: 111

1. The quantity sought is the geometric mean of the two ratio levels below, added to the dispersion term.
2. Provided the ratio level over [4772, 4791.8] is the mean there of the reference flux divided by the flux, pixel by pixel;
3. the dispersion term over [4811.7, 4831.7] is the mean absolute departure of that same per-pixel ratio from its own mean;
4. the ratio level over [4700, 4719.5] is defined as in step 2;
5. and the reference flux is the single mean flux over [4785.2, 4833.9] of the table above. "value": 1.09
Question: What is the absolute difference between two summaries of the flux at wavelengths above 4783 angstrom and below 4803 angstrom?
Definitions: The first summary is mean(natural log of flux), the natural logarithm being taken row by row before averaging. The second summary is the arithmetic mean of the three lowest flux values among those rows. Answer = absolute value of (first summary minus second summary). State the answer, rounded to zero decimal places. 100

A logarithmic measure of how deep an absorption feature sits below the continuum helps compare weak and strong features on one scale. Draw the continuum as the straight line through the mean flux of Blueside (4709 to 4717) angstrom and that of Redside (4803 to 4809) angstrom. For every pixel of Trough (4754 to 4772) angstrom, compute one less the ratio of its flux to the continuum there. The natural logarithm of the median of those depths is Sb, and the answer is -3.35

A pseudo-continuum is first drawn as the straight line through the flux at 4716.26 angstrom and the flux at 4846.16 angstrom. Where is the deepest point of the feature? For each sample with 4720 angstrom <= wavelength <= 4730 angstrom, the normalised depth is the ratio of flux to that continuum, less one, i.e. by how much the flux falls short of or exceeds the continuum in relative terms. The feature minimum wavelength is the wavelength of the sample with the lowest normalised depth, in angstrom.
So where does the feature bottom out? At 4729.31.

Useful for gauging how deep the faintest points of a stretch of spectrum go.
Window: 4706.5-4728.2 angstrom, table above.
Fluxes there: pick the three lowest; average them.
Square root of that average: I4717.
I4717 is 10.0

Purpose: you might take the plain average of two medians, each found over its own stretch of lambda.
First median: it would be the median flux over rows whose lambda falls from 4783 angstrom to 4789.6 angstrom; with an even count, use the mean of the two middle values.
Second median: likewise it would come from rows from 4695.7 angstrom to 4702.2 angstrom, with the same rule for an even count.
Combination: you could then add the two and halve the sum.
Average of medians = 108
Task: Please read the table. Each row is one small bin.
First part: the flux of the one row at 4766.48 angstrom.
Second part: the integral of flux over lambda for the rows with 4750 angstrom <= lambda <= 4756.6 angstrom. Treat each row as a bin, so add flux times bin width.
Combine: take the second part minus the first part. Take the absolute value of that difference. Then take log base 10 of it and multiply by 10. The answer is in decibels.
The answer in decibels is 27.7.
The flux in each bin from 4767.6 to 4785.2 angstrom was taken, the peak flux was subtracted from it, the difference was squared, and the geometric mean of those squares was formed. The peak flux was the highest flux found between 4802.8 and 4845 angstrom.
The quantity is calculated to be 112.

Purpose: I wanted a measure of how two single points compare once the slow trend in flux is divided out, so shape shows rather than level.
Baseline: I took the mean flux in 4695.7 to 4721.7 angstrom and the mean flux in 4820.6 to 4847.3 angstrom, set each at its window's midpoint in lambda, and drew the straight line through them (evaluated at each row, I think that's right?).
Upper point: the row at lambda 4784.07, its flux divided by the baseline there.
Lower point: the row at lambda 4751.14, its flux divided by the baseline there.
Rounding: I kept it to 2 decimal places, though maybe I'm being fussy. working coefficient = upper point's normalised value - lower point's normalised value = -0.01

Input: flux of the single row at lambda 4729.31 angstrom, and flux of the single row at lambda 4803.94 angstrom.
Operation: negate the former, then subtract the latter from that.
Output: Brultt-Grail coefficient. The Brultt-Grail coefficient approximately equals -208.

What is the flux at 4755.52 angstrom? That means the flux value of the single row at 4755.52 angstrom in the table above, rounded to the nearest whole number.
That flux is 112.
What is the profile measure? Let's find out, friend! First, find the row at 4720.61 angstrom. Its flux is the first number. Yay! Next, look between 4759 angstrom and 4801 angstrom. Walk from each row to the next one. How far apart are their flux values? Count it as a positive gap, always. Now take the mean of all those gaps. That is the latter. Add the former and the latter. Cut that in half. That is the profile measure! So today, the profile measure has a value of 60.8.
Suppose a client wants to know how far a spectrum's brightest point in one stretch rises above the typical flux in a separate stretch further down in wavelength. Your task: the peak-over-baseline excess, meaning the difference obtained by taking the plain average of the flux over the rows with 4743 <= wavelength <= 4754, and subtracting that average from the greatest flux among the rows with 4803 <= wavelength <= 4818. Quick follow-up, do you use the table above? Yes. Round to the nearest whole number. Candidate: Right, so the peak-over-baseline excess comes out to 14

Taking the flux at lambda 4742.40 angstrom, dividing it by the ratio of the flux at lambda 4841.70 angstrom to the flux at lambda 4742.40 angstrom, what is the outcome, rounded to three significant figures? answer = 115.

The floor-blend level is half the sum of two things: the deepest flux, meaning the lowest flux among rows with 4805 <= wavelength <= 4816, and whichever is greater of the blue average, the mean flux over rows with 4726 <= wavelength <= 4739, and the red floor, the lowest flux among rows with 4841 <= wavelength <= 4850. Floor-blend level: 110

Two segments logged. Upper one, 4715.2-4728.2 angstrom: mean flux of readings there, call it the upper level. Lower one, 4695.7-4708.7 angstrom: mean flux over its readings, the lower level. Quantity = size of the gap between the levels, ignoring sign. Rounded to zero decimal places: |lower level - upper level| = 14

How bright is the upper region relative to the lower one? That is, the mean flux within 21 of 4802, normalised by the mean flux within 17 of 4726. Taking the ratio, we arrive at 1.01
